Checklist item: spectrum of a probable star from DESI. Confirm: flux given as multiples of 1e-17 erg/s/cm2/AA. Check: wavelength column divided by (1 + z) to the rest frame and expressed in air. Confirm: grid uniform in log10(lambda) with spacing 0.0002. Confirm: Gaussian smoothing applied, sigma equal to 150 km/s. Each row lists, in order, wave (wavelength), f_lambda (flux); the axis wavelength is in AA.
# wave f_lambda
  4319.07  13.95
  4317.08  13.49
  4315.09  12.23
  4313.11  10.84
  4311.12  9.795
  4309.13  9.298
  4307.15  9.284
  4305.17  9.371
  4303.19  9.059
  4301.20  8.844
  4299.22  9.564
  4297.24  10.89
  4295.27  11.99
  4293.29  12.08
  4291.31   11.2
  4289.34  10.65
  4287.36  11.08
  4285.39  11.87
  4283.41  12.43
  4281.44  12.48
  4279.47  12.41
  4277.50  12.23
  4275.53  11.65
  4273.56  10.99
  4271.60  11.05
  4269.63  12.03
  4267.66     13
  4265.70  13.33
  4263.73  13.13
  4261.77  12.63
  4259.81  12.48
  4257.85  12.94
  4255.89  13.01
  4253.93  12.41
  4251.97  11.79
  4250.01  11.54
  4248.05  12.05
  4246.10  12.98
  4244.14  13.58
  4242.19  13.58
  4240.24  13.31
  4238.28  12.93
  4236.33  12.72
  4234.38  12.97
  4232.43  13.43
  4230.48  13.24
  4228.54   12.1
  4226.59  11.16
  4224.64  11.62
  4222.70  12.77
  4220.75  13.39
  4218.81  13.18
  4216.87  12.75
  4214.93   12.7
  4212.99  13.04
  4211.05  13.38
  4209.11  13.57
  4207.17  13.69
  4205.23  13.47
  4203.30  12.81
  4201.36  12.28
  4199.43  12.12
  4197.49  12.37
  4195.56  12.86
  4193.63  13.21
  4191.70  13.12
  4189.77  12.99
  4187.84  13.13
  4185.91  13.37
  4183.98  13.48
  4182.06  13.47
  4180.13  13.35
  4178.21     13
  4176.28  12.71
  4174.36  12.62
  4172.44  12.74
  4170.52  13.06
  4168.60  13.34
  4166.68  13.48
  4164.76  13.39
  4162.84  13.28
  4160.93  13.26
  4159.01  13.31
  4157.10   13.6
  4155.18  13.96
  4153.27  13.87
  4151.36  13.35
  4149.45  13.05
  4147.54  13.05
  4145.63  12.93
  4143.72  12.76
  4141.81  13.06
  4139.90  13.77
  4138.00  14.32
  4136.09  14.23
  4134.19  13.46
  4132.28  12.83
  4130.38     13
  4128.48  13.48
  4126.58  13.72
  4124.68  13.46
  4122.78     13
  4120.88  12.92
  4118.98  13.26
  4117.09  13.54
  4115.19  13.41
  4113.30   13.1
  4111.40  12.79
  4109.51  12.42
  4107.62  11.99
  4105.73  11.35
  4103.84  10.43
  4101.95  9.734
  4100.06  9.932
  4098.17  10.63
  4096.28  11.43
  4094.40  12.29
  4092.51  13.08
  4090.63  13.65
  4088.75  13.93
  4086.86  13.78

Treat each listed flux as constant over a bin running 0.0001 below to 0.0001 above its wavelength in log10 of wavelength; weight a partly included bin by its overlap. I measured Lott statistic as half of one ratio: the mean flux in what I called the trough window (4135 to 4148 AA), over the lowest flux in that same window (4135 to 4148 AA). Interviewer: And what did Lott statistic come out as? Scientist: 0.527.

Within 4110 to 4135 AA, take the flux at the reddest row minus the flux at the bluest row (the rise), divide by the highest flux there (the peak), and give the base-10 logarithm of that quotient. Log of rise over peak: -1.3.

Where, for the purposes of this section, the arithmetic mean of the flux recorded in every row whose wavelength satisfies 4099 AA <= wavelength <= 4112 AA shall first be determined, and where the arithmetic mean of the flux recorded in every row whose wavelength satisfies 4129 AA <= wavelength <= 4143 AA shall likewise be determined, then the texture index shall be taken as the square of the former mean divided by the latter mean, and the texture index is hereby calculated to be 9.3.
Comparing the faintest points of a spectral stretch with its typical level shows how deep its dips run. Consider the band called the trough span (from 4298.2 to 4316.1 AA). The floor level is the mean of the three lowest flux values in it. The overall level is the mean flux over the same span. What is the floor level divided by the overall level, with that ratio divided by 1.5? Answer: 0.616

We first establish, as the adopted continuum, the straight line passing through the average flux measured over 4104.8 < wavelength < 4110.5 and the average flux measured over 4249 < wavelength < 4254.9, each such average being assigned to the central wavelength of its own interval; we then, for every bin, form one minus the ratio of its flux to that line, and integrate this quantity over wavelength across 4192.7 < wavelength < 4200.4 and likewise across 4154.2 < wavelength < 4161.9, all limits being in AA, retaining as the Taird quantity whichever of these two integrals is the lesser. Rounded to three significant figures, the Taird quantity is -1.04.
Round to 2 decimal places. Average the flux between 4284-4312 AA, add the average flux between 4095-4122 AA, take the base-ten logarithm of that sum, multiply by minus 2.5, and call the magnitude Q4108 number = -3.37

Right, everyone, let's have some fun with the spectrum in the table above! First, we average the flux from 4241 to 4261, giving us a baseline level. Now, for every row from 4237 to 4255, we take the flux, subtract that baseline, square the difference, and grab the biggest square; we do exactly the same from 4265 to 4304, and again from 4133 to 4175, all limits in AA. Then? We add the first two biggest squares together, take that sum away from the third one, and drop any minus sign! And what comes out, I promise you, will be 13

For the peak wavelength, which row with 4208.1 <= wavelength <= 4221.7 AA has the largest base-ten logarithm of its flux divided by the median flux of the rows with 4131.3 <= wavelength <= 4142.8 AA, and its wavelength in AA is 4209.11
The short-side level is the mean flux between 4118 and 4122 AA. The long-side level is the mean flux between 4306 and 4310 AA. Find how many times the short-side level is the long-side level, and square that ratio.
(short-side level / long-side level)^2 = 2.0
